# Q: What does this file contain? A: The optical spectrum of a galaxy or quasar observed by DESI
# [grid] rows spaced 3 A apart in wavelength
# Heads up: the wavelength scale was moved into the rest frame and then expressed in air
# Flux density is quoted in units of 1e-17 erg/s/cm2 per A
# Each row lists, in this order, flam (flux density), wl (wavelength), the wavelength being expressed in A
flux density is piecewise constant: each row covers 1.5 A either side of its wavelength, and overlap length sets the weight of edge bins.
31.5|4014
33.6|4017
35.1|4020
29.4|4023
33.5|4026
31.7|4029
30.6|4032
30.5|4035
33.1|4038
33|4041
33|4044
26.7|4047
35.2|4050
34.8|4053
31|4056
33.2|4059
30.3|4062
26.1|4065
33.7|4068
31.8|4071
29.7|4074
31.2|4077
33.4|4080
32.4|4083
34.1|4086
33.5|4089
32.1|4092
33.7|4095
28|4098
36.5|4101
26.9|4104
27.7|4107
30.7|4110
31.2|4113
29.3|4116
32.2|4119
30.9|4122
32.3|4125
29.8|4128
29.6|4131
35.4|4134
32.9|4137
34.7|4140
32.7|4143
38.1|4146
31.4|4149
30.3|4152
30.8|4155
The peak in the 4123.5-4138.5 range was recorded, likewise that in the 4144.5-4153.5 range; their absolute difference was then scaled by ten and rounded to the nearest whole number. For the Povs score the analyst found 27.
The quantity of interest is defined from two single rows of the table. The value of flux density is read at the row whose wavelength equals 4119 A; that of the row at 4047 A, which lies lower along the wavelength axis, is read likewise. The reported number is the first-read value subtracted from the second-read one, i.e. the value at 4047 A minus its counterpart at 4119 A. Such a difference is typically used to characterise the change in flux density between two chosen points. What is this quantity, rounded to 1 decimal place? -5.5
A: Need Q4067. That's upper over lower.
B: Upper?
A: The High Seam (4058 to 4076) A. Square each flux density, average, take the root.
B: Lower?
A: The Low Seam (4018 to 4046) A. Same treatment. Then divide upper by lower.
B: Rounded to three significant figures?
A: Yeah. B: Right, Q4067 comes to 0.958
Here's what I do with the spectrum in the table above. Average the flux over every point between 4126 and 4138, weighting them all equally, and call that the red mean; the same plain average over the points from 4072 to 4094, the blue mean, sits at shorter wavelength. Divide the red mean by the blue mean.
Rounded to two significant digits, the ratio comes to 0.99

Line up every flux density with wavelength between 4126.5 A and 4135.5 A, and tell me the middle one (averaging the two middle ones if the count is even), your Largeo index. 29.8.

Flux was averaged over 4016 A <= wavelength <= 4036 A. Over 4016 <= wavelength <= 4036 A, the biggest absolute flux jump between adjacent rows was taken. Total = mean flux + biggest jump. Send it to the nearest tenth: 37.8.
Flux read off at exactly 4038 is 33.1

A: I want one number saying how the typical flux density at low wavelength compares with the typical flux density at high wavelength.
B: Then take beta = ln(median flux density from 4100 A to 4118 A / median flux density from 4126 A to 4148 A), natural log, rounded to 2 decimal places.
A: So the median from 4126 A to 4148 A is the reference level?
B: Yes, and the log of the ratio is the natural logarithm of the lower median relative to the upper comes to -0.09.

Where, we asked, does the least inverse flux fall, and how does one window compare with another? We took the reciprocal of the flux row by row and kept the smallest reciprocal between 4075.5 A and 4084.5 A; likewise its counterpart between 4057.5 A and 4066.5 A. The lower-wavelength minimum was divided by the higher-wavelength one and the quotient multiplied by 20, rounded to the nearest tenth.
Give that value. 20.1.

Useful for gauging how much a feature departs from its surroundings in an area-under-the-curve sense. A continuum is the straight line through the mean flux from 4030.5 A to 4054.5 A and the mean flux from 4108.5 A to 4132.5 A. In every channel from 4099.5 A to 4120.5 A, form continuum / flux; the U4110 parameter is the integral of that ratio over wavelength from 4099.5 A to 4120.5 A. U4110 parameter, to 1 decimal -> 21.4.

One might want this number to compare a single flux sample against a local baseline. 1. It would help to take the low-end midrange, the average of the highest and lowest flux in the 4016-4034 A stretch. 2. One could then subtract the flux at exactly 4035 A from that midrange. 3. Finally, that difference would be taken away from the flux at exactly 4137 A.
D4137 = 31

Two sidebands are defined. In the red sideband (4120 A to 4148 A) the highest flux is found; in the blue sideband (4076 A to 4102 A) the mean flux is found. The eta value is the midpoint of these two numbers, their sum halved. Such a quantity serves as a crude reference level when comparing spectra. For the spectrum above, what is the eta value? 35.4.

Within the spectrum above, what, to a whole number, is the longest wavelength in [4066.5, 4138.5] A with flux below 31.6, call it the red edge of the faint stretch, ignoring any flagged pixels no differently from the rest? 4131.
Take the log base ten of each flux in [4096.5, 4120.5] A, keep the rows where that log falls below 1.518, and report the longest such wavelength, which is 4119 A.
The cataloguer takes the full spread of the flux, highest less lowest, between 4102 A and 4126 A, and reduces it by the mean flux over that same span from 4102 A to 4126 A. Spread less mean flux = -25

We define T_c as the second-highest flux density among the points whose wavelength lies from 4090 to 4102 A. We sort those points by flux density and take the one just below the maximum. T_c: 33.7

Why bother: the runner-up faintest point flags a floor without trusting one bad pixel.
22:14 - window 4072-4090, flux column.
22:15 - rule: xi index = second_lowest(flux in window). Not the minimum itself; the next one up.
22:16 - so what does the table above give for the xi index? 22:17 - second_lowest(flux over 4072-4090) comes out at 31.2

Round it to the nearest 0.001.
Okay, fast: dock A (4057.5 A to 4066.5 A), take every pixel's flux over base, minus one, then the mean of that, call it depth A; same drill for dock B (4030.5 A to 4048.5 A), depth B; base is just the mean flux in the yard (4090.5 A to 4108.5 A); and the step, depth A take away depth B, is -0.042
